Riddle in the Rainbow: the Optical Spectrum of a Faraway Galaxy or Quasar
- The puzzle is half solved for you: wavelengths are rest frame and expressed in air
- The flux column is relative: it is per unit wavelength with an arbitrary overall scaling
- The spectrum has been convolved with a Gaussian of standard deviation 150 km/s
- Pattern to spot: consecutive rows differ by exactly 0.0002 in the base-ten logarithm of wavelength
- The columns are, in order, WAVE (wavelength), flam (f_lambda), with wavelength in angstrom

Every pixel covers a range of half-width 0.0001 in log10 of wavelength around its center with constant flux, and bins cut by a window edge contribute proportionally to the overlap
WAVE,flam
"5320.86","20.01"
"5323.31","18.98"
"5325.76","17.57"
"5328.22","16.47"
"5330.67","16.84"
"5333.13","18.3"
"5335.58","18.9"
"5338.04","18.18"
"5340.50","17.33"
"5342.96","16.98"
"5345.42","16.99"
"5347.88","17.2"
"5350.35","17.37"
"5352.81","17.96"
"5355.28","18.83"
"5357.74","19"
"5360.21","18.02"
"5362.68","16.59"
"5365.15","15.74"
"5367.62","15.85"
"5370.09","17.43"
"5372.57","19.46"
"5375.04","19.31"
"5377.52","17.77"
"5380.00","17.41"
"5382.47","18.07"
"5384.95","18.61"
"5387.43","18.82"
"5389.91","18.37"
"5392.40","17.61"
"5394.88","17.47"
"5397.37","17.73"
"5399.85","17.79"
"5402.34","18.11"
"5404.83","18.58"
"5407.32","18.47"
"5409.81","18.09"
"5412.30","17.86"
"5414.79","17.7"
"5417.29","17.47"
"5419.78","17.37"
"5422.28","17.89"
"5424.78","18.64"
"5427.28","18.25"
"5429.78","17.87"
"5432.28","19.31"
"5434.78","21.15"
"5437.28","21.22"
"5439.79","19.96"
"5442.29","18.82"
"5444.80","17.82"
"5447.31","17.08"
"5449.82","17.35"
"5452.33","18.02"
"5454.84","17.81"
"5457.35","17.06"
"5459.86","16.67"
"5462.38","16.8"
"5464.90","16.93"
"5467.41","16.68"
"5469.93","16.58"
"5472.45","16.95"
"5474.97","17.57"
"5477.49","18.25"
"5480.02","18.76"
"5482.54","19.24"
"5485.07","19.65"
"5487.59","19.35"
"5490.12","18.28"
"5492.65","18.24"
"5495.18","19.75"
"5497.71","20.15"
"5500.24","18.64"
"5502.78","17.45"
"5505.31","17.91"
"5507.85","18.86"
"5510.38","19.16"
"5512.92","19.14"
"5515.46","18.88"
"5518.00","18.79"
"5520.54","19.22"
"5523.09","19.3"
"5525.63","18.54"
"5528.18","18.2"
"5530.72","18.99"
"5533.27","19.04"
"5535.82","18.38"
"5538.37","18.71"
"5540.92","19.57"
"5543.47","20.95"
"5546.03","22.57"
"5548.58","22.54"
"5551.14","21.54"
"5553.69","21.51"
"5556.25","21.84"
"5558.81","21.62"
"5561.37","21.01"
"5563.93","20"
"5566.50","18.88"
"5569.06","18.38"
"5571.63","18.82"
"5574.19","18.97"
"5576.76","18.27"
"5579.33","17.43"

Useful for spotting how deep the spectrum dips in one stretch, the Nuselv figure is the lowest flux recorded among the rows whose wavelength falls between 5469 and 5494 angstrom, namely 16.58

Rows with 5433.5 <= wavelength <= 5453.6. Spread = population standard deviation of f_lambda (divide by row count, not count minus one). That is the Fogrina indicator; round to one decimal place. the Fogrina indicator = 1.6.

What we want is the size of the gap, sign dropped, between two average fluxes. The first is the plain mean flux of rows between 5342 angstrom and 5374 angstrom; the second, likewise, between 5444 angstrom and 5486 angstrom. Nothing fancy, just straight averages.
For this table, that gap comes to 0.1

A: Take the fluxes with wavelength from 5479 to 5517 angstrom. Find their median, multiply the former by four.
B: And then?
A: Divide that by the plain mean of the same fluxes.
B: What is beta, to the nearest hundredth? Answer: 4.00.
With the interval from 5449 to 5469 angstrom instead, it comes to 3.96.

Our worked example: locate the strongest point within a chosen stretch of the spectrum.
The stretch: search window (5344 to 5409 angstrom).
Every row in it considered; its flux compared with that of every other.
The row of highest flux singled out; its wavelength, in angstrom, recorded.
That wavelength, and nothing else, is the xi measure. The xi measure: 5372.57 angstrom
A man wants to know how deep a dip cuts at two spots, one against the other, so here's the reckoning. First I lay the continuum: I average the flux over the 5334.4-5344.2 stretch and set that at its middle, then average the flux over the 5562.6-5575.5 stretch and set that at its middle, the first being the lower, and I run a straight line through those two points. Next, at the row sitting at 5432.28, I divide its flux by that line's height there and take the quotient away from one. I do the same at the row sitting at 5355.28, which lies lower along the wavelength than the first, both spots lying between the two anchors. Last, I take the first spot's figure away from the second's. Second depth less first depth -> 0.00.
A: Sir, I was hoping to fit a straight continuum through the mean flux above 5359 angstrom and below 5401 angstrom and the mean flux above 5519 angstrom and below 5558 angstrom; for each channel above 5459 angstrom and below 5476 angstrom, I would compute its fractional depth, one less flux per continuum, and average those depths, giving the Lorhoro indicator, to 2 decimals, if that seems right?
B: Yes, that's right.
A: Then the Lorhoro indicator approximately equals 0.11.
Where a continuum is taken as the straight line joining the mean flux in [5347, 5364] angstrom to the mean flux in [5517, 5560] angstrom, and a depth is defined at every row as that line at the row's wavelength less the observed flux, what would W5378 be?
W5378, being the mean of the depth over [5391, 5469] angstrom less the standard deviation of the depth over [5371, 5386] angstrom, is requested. -0.1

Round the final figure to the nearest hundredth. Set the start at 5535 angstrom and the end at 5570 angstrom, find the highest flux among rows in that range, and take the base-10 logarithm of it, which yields 1.35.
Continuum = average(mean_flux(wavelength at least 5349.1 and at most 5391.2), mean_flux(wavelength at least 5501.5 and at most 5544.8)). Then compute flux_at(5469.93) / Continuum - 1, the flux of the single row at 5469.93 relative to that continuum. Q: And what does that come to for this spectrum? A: -0.10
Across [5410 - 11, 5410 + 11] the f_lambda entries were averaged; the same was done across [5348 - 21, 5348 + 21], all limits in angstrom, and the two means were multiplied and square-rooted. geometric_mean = 17.7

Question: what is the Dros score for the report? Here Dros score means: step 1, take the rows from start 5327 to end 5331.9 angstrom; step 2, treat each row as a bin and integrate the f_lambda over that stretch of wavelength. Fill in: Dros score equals 82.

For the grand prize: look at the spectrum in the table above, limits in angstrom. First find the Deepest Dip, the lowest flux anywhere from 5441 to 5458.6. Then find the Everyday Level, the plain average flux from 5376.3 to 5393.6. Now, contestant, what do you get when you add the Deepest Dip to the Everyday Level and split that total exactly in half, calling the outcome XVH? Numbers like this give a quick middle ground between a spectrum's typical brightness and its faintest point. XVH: 17.6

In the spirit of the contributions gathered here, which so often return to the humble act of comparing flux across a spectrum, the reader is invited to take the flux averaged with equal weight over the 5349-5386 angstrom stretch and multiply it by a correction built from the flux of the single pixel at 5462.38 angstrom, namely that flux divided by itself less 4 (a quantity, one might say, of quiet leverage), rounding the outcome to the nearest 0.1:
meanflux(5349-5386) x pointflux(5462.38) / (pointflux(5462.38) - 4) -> 23.4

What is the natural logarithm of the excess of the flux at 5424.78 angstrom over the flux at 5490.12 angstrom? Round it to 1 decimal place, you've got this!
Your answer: -1.0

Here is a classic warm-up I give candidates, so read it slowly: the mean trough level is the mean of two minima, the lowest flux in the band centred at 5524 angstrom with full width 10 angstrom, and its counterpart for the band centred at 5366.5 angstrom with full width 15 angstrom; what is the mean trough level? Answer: 16.97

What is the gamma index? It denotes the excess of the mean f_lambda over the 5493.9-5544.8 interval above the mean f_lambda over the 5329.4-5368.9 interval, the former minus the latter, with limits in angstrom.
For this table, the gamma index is 1.5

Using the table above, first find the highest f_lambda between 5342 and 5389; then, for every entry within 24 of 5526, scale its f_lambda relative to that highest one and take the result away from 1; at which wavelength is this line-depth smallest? 5546.03 angstrom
